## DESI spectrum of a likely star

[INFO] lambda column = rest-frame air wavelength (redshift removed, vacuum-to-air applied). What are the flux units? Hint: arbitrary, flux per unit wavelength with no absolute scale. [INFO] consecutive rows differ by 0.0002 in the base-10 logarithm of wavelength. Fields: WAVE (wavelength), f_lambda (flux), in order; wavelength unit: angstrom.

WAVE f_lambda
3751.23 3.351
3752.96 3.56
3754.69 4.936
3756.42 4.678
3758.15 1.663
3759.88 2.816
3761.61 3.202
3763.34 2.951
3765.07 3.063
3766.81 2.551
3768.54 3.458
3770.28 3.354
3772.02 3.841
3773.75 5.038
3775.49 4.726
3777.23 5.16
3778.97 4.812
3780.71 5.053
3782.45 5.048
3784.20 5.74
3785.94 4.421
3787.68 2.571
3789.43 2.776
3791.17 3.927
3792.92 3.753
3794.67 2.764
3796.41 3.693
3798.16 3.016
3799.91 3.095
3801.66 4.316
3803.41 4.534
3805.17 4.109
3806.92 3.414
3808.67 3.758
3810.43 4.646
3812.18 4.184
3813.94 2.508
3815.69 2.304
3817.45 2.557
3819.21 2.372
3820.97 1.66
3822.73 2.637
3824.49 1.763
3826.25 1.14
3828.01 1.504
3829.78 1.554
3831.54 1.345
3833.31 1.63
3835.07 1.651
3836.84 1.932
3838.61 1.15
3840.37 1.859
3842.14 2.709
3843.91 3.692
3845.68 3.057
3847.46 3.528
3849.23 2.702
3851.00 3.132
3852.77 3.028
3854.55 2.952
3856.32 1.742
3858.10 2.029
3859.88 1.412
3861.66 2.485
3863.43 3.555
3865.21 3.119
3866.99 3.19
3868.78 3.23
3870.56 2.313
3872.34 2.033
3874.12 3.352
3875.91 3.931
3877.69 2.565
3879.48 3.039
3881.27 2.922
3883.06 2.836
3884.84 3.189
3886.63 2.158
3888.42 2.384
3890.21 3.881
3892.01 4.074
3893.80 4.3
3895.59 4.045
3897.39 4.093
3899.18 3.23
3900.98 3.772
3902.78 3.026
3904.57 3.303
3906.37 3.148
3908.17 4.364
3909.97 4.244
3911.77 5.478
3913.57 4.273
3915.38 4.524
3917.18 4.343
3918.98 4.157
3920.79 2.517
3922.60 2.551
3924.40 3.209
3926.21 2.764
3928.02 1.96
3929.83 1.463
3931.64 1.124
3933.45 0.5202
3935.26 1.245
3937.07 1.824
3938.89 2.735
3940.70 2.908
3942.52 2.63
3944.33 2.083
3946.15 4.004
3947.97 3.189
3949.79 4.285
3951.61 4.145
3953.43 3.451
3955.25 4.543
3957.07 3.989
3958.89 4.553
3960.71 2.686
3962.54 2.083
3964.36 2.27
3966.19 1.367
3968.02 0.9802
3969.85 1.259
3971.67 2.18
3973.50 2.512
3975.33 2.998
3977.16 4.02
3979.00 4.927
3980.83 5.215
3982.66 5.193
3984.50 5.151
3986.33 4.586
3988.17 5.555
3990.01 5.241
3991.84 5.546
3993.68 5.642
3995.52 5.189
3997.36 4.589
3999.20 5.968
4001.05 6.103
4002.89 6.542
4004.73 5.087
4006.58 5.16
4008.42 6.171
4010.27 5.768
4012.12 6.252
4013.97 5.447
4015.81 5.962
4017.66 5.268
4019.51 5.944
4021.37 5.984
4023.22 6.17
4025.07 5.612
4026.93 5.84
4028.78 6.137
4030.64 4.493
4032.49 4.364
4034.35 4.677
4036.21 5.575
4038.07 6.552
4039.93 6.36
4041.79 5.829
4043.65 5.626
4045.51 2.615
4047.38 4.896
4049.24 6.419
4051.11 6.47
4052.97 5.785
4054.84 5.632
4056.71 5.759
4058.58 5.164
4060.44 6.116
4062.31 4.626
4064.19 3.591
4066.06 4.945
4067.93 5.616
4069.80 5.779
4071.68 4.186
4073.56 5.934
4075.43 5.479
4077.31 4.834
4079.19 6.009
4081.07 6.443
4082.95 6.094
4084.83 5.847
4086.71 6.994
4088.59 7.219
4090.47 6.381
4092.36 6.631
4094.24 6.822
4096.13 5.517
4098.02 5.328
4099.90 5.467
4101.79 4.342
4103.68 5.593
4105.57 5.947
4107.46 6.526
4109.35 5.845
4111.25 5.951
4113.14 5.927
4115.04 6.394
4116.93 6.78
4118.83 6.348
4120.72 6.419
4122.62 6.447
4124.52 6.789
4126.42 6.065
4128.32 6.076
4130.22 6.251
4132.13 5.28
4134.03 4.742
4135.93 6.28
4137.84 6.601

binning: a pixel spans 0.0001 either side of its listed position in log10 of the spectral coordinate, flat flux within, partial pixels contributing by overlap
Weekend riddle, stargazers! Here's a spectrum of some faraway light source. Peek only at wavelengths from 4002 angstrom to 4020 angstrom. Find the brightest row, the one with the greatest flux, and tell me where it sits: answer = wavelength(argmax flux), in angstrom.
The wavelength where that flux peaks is 4002.89 angstrom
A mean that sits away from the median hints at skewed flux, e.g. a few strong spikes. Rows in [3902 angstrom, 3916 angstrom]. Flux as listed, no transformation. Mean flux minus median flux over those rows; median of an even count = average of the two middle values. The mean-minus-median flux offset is -0.2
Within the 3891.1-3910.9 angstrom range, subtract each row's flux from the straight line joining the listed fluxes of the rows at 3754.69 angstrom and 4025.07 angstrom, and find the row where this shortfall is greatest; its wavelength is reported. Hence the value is 3902.78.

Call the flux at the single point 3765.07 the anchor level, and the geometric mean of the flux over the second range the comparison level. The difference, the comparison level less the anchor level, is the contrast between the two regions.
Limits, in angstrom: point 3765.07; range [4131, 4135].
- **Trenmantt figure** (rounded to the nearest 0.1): 1.9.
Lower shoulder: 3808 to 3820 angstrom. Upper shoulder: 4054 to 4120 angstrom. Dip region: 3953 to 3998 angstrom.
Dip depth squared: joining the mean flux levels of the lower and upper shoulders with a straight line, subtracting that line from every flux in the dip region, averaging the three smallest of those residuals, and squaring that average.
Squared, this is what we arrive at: 11.9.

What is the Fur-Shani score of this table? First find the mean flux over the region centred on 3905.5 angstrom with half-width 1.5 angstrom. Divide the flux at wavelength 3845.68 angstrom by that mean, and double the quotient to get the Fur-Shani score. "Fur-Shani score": 1.90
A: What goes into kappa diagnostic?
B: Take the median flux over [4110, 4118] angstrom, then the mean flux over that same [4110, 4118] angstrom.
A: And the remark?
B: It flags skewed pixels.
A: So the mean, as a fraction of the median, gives 1.01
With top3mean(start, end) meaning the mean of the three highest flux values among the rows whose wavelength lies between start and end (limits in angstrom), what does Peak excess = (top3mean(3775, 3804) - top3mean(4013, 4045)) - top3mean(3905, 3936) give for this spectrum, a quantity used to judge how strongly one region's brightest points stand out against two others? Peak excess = -5.8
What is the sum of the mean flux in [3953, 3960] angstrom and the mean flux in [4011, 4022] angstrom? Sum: 9.9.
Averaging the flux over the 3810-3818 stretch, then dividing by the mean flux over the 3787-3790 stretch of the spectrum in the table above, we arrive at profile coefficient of 1.2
